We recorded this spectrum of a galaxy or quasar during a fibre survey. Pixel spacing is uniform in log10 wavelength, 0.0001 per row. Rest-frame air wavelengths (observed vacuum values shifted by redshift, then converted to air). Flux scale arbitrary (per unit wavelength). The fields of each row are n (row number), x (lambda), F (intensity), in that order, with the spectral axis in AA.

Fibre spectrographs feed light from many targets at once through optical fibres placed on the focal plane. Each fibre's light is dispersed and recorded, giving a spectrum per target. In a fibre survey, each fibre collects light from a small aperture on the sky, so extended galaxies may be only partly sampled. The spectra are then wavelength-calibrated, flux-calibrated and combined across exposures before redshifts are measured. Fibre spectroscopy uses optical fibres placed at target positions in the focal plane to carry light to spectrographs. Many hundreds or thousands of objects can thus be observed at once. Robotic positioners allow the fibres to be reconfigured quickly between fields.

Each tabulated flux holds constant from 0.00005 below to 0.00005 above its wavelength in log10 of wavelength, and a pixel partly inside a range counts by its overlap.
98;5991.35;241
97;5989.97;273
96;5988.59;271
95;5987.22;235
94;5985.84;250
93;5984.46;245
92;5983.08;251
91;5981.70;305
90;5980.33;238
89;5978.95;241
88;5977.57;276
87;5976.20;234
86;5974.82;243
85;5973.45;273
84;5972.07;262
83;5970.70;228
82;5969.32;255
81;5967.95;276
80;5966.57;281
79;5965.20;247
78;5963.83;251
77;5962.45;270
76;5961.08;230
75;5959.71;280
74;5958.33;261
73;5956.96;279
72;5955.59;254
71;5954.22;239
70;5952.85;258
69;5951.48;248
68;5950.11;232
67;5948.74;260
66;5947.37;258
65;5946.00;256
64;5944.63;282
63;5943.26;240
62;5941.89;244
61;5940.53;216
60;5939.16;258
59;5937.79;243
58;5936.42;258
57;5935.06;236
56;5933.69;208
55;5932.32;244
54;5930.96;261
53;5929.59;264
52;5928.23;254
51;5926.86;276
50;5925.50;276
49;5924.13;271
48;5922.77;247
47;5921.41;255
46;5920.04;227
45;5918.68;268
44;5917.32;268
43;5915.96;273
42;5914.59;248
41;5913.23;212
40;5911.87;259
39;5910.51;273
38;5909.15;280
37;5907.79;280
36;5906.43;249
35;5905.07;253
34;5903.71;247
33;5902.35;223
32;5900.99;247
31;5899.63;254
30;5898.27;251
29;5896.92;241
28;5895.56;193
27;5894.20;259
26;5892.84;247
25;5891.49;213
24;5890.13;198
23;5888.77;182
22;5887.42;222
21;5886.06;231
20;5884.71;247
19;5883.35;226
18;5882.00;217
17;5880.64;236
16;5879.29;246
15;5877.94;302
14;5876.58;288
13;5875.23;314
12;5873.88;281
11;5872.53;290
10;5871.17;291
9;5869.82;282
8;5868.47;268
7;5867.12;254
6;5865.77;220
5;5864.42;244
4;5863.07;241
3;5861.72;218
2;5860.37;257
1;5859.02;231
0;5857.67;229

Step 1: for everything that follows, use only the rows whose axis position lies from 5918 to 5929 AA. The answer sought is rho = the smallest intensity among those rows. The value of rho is 227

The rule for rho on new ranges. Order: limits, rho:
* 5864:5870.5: 220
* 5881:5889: 182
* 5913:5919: 212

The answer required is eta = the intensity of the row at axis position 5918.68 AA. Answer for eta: 268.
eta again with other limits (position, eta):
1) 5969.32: 255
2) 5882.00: 217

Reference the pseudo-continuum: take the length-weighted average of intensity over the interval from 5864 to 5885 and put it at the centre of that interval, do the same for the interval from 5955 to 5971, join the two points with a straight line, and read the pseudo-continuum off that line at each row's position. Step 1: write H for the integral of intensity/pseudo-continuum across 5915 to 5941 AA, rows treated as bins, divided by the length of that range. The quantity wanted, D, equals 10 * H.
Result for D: 9.68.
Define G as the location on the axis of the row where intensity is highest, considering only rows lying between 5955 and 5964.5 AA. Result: 5959.71 AA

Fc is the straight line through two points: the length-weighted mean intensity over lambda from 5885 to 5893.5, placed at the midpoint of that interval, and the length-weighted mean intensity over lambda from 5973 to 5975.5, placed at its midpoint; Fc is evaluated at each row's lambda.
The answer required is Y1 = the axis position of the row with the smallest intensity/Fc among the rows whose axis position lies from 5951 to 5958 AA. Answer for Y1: 5954.22 AA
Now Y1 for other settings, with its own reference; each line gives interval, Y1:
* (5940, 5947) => 5940.53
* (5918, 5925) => 5920.04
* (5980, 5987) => 5980.33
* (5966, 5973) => 5970.70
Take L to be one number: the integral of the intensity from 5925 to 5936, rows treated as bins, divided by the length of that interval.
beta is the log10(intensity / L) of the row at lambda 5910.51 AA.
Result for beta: 0.034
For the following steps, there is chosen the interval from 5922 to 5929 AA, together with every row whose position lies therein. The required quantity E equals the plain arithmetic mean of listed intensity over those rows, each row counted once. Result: 265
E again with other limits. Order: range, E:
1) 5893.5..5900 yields 240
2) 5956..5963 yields 264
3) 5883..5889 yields 222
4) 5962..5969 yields 265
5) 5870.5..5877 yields 293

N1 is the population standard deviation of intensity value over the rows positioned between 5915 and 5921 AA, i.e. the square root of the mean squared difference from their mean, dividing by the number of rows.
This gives 19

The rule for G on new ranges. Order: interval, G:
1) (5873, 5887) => 5875.23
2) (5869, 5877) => 5875.23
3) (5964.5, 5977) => 5966.57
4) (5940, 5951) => 5944.63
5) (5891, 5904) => 5894.20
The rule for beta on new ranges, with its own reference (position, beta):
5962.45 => 0.030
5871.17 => 0.062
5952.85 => 0.010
